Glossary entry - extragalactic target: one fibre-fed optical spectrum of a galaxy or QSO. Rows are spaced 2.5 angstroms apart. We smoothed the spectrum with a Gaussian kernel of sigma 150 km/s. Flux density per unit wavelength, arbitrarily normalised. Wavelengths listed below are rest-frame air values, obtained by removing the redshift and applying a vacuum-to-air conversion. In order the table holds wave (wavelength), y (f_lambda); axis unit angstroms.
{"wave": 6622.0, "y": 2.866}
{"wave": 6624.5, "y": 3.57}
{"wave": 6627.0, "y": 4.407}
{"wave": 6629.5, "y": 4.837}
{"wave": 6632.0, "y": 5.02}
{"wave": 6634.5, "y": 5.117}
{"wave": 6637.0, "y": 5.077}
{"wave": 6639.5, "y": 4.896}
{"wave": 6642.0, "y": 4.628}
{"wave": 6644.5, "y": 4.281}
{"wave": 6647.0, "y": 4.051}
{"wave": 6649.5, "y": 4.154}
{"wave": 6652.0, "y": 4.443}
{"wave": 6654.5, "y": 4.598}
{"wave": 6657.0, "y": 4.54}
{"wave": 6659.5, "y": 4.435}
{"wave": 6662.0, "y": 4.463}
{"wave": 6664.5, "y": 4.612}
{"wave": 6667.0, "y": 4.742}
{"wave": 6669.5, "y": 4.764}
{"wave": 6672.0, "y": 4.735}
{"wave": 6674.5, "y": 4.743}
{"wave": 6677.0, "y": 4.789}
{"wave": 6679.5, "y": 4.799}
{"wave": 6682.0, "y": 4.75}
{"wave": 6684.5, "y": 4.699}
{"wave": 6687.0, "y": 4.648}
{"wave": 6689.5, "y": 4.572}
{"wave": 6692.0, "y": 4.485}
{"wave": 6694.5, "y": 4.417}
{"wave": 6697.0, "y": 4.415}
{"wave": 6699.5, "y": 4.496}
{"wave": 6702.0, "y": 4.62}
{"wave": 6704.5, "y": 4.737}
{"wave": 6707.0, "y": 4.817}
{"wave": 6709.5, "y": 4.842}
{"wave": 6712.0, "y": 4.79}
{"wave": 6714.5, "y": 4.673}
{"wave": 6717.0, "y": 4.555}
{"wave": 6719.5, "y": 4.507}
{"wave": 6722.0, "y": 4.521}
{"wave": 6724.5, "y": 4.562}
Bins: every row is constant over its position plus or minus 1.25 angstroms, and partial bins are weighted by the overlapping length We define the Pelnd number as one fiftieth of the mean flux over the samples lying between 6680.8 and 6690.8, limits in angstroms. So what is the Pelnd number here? 0.093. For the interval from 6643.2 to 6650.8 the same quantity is 0.083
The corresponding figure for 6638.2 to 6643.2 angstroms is 0.095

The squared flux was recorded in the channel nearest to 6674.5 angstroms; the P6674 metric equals 22.5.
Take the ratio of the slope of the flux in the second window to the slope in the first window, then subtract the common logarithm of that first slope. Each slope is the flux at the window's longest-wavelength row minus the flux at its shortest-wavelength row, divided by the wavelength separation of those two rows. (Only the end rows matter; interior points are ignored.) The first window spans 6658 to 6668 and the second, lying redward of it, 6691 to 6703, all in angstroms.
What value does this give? 1.72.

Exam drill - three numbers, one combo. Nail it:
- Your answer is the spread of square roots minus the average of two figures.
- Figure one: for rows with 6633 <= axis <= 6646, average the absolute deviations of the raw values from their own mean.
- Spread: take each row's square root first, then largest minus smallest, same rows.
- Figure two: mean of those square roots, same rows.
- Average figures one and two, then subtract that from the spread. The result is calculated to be -1.04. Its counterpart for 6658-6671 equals -1.06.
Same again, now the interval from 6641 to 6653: -0.99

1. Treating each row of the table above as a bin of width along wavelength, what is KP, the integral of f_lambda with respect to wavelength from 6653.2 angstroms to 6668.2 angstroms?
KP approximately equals 68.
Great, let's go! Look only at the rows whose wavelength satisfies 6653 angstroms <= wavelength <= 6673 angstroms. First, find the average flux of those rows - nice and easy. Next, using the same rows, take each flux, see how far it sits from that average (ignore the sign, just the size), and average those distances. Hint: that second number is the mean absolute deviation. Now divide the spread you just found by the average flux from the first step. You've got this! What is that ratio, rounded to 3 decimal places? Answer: 0.022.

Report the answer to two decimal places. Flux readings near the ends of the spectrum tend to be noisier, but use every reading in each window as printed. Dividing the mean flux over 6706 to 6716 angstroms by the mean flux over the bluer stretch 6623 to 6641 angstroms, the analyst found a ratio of 1.02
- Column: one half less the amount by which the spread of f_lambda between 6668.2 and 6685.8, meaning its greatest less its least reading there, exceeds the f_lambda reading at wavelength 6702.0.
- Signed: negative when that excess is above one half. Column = 5.02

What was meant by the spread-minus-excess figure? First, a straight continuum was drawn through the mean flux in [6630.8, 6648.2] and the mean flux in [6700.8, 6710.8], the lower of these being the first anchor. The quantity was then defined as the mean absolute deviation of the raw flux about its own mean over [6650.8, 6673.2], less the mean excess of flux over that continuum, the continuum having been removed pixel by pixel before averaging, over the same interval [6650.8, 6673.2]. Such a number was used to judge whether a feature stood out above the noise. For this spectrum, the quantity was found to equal 0.25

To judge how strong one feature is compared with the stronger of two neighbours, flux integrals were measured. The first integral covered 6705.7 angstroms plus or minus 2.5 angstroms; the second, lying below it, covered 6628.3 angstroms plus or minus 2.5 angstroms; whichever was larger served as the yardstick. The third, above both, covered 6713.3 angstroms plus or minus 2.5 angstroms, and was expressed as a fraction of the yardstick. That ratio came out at 0.99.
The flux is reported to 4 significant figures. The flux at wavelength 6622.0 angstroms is 2.866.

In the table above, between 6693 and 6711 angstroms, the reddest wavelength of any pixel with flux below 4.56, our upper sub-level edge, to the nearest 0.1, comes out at 6699.5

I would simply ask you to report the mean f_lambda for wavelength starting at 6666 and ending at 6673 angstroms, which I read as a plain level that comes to 4.75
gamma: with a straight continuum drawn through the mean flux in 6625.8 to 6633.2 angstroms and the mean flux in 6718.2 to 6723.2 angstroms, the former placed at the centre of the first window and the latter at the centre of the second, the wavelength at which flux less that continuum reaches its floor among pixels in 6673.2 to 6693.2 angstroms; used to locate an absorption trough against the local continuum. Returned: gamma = 6692.0 angstroms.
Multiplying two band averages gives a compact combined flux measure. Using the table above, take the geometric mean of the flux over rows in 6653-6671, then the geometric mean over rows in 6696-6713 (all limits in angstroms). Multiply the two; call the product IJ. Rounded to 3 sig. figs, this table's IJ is 21.5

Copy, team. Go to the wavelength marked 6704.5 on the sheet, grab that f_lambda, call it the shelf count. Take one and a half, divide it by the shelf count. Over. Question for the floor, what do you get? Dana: 0.317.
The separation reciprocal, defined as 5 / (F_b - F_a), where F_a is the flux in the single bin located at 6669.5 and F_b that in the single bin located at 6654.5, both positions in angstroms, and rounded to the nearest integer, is -30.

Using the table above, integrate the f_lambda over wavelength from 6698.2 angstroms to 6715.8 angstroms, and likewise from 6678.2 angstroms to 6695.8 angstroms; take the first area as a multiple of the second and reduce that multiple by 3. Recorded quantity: -1.98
